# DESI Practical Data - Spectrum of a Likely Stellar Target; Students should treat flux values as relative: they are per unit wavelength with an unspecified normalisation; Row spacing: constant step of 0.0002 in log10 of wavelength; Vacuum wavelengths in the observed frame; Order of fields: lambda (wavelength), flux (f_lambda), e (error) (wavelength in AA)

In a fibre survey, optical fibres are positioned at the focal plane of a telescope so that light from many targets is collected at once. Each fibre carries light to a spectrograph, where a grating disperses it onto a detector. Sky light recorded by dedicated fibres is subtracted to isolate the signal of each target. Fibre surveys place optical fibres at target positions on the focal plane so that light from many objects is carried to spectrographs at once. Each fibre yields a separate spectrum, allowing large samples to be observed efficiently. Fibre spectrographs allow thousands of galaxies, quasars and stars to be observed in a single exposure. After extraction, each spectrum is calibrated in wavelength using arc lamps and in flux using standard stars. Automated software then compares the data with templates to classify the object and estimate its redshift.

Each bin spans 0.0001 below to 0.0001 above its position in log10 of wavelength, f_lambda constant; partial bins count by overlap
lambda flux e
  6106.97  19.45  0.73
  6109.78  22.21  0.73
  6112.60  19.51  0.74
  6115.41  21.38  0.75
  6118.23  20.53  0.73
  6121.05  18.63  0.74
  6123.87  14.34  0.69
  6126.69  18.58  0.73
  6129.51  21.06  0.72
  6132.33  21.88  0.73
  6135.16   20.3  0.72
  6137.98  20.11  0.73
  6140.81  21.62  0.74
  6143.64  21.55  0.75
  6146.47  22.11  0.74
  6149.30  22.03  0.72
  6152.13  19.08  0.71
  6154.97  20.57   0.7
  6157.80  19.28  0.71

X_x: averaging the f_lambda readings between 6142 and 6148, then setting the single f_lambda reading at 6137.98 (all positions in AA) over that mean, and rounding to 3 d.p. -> 0.921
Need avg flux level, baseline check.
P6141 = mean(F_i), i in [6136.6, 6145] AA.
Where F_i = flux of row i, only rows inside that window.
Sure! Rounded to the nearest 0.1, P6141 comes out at 21.1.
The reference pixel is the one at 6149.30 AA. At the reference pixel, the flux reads 22.03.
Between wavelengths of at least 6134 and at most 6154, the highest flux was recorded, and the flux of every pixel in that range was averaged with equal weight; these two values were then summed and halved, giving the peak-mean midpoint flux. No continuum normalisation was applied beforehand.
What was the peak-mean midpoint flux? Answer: 21.5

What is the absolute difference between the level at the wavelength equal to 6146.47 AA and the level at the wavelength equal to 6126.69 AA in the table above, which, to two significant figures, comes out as 3.5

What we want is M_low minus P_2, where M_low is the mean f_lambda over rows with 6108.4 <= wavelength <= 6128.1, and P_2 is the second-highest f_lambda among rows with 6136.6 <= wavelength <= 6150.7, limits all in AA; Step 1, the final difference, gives -2.7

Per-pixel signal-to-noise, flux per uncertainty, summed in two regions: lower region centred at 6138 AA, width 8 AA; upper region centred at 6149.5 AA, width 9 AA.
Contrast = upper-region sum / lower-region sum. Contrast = 1.03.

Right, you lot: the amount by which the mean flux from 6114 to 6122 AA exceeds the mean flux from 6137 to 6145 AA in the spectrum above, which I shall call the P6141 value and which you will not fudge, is -0.9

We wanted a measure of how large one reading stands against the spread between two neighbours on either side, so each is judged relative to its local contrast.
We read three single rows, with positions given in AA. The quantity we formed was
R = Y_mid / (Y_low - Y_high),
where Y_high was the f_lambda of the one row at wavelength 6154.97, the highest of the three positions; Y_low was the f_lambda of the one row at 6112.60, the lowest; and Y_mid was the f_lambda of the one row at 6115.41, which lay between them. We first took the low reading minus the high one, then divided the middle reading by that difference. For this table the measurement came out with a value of -20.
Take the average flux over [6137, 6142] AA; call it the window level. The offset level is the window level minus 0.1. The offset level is 20.8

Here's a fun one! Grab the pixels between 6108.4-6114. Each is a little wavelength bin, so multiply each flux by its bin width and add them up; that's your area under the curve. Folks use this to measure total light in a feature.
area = 117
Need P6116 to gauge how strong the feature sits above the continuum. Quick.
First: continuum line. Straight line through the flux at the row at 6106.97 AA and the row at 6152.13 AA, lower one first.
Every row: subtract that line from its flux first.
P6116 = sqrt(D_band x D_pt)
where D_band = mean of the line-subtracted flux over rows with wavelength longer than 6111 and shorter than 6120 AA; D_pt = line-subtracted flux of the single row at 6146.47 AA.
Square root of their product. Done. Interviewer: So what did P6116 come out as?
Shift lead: 1.8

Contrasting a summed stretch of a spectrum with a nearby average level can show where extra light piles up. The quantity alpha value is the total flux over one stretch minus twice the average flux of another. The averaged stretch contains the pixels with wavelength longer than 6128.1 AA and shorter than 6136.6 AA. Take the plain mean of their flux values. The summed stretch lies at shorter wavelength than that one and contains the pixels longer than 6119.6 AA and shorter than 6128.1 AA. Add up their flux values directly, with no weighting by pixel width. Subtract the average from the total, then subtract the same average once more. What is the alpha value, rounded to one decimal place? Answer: 9.4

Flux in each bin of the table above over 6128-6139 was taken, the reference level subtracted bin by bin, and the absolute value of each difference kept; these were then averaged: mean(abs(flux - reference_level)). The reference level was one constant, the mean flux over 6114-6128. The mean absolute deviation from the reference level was 2.15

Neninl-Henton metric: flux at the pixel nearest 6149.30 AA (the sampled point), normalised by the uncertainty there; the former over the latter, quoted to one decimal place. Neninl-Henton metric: 30.6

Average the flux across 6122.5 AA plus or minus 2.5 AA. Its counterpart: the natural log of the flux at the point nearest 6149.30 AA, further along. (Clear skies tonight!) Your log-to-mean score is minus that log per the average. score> -0.188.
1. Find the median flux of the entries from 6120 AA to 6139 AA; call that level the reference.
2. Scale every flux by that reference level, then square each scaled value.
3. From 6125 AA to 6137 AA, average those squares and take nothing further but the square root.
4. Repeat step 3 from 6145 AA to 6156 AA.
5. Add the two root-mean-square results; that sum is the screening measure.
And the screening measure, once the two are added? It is 2.06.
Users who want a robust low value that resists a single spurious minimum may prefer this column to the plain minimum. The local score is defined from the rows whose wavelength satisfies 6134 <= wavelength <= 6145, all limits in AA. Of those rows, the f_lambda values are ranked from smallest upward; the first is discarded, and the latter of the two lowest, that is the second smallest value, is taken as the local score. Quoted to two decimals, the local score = 20.30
